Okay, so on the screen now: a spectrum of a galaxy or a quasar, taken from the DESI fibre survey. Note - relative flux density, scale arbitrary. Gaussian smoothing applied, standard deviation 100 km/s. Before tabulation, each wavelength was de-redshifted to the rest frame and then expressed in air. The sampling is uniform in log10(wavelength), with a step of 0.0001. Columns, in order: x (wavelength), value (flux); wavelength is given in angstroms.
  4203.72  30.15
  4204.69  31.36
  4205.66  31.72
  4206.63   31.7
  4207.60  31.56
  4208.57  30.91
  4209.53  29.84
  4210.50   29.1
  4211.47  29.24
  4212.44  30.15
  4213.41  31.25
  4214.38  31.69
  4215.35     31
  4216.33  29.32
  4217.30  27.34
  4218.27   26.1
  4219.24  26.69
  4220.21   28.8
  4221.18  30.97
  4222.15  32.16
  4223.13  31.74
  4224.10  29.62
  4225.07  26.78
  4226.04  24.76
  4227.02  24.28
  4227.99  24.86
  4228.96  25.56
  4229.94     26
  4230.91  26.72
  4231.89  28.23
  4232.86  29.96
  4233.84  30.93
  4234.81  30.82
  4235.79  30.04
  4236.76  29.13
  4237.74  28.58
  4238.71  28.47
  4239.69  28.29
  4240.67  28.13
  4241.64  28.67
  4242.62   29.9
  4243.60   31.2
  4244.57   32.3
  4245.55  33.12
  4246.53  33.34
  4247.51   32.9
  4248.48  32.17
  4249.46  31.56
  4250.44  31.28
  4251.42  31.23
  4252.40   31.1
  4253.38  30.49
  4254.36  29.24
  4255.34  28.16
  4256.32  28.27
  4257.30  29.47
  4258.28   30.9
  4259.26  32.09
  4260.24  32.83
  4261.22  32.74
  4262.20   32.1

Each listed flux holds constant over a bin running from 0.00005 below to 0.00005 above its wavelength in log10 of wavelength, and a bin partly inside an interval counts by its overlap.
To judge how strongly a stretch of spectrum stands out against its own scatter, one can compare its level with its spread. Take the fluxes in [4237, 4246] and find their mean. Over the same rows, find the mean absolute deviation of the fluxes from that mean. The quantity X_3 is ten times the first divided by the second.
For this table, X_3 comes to 189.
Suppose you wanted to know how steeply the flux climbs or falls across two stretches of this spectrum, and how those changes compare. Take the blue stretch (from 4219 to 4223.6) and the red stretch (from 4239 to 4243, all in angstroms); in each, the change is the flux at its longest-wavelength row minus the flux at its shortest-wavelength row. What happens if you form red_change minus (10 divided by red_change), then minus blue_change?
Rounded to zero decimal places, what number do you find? -10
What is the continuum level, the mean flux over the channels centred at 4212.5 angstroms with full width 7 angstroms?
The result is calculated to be 30.3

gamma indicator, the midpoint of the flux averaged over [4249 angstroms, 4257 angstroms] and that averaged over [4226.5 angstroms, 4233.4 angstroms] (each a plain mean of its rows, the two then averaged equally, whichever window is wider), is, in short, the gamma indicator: 28.3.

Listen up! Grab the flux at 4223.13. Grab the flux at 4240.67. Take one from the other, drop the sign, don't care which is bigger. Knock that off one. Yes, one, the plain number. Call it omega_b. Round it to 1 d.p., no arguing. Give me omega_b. -2.6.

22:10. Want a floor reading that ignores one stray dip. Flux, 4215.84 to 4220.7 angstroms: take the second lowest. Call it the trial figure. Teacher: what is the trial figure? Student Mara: 26.69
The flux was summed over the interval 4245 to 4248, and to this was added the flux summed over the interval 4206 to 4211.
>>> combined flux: 252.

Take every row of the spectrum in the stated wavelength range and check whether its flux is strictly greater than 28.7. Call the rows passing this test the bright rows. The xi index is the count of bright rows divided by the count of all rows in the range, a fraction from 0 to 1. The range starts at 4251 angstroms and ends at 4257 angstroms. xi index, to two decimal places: 0.67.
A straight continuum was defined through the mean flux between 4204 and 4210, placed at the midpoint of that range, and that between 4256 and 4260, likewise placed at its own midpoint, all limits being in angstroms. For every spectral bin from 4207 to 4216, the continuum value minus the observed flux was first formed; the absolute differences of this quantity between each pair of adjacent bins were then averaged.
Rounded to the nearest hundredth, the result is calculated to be 0.72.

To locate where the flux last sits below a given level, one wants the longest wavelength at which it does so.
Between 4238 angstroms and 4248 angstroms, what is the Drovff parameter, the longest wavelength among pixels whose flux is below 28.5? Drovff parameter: 4240.67 angstroms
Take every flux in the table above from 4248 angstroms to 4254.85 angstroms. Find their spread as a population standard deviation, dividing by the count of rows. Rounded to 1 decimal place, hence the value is 0.9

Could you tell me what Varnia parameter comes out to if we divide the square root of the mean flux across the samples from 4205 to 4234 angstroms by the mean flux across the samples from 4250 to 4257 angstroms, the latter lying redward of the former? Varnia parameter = 0.180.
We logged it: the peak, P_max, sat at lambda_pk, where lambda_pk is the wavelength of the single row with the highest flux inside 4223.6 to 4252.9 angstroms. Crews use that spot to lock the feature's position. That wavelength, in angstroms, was 4246.53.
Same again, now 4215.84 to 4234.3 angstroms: 4222.15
